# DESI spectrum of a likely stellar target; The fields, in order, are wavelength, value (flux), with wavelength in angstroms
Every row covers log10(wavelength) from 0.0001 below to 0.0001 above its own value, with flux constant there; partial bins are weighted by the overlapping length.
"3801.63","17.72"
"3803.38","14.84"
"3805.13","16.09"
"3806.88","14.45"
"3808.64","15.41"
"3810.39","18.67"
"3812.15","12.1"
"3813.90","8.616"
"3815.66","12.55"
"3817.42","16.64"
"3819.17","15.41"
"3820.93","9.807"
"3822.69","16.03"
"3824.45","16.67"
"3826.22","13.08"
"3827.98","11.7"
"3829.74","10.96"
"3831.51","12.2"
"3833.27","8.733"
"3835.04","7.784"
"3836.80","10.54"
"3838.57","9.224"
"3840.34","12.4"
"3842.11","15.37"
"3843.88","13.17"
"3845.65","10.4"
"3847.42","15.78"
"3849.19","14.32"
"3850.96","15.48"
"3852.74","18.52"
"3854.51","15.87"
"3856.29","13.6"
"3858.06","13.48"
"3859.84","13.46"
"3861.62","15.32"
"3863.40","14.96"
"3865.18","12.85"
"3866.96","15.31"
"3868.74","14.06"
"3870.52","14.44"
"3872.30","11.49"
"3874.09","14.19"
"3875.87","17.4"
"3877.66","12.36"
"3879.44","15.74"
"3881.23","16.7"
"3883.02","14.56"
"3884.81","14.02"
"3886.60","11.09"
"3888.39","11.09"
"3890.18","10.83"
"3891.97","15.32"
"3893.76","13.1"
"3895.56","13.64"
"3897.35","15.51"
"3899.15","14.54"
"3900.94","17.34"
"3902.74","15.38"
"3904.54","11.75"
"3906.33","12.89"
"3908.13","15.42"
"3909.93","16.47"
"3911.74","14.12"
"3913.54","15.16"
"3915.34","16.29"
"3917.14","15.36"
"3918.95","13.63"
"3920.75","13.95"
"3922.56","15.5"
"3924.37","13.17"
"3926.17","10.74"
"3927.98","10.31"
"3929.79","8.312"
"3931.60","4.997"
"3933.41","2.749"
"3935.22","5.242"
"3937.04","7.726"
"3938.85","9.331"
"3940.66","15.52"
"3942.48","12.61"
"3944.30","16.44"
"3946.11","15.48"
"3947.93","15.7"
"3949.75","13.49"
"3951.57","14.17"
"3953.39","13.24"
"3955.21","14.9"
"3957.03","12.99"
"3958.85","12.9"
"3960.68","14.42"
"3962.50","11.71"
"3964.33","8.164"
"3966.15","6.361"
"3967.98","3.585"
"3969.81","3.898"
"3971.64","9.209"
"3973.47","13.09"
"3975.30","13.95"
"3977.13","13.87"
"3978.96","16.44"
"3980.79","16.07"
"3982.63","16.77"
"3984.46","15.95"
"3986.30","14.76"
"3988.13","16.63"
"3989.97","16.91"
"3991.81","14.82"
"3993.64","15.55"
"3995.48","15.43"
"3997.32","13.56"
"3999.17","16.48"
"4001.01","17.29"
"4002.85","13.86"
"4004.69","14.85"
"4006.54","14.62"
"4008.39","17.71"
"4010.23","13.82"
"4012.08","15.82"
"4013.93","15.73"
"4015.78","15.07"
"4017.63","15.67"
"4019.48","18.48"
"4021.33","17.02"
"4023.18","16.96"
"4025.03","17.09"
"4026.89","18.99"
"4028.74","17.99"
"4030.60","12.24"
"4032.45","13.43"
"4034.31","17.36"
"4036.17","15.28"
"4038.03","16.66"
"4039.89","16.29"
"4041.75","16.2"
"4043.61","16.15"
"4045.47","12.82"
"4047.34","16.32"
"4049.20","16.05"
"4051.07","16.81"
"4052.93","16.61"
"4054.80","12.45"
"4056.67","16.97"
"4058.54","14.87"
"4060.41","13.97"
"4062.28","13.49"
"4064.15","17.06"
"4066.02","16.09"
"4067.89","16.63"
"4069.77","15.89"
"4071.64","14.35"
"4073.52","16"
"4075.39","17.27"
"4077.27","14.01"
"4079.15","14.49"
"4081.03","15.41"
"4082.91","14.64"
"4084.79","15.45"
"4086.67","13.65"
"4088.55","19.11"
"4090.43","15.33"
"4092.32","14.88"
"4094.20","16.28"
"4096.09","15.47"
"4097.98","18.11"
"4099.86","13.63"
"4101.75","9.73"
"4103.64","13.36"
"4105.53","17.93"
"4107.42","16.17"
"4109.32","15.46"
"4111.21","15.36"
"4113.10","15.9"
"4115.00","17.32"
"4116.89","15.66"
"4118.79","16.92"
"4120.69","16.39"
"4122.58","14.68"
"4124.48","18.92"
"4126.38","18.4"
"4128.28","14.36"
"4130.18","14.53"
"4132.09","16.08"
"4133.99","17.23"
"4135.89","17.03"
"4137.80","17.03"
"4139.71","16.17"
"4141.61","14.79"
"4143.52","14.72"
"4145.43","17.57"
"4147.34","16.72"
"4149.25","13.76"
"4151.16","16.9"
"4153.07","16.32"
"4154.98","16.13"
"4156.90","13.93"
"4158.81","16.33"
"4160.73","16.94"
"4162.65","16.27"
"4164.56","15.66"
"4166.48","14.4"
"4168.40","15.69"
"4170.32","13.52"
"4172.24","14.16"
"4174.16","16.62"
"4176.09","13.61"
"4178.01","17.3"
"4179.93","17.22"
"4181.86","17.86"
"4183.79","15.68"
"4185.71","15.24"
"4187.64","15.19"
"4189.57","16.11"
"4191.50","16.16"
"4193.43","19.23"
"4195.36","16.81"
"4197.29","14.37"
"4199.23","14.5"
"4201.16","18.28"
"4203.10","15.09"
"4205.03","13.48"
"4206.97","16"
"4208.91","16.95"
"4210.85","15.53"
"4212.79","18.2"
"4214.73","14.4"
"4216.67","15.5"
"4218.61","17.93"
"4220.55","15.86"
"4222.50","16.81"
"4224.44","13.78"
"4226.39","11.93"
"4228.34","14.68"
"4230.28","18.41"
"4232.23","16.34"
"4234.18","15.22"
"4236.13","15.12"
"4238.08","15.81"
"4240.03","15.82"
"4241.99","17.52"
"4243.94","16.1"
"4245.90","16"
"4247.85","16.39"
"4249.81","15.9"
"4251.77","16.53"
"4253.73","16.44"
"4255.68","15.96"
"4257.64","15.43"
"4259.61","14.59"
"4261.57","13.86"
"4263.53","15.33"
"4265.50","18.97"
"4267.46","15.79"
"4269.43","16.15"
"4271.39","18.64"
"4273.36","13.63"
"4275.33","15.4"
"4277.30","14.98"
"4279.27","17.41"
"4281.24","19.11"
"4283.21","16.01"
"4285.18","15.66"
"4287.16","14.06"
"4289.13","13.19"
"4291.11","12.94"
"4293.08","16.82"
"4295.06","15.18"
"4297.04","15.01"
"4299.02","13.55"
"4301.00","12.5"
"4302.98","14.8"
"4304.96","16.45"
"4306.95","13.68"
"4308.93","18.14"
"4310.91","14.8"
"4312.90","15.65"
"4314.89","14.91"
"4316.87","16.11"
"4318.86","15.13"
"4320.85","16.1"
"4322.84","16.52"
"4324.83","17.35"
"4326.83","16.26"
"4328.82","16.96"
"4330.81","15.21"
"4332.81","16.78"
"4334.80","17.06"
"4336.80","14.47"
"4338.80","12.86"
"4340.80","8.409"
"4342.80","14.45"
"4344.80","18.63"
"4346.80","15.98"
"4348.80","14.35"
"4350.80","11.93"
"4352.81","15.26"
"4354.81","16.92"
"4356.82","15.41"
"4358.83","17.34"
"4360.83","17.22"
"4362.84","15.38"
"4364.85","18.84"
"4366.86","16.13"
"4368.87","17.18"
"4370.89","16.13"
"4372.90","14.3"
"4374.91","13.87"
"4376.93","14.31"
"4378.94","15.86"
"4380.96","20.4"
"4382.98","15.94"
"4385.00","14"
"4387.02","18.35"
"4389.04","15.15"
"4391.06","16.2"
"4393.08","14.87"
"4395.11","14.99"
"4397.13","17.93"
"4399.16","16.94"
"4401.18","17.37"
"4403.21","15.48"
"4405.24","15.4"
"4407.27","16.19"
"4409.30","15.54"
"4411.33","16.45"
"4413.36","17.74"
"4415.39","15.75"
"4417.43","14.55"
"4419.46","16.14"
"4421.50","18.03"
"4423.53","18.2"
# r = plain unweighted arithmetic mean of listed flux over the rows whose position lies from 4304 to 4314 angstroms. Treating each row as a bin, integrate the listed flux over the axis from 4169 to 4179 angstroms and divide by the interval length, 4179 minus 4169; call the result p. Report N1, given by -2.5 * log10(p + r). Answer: -3.72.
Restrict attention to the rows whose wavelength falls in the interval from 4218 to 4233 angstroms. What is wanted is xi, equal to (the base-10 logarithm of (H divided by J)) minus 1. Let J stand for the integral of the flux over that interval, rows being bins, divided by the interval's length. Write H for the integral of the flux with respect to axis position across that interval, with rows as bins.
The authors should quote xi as 0.18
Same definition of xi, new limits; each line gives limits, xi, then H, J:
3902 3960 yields 0.76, 736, 12.7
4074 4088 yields 0.15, 212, 15.1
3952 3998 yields 0.66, 599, 13.0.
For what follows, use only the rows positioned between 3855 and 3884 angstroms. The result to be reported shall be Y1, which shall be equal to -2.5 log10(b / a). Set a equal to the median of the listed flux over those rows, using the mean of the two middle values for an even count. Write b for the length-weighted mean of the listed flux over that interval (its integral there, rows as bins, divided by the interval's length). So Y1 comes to -0.006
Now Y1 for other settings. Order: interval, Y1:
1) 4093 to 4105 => -0.001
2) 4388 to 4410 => -0.033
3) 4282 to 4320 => 0.000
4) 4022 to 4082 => 0.029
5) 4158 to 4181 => 0.023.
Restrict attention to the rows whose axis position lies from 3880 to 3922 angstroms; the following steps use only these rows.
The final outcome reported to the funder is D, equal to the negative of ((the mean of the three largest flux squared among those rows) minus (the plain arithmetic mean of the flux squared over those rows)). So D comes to -77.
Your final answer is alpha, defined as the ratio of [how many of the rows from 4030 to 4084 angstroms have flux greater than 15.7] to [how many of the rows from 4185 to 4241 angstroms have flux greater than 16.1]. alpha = 1.5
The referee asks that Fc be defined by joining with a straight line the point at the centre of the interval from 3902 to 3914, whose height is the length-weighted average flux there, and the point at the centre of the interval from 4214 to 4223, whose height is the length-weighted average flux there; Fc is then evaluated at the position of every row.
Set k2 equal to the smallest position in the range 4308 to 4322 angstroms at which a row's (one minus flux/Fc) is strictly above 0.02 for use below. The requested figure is 4310.91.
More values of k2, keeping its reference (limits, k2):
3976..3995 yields 3977.13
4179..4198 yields 4185.71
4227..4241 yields 4228.34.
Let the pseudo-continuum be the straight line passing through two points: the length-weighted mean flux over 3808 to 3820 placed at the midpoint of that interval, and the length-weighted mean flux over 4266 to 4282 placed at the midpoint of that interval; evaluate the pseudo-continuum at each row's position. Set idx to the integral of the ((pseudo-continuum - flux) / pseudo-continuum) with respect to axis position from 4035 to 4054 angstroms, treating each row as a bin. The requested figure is -0.7 angstroms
